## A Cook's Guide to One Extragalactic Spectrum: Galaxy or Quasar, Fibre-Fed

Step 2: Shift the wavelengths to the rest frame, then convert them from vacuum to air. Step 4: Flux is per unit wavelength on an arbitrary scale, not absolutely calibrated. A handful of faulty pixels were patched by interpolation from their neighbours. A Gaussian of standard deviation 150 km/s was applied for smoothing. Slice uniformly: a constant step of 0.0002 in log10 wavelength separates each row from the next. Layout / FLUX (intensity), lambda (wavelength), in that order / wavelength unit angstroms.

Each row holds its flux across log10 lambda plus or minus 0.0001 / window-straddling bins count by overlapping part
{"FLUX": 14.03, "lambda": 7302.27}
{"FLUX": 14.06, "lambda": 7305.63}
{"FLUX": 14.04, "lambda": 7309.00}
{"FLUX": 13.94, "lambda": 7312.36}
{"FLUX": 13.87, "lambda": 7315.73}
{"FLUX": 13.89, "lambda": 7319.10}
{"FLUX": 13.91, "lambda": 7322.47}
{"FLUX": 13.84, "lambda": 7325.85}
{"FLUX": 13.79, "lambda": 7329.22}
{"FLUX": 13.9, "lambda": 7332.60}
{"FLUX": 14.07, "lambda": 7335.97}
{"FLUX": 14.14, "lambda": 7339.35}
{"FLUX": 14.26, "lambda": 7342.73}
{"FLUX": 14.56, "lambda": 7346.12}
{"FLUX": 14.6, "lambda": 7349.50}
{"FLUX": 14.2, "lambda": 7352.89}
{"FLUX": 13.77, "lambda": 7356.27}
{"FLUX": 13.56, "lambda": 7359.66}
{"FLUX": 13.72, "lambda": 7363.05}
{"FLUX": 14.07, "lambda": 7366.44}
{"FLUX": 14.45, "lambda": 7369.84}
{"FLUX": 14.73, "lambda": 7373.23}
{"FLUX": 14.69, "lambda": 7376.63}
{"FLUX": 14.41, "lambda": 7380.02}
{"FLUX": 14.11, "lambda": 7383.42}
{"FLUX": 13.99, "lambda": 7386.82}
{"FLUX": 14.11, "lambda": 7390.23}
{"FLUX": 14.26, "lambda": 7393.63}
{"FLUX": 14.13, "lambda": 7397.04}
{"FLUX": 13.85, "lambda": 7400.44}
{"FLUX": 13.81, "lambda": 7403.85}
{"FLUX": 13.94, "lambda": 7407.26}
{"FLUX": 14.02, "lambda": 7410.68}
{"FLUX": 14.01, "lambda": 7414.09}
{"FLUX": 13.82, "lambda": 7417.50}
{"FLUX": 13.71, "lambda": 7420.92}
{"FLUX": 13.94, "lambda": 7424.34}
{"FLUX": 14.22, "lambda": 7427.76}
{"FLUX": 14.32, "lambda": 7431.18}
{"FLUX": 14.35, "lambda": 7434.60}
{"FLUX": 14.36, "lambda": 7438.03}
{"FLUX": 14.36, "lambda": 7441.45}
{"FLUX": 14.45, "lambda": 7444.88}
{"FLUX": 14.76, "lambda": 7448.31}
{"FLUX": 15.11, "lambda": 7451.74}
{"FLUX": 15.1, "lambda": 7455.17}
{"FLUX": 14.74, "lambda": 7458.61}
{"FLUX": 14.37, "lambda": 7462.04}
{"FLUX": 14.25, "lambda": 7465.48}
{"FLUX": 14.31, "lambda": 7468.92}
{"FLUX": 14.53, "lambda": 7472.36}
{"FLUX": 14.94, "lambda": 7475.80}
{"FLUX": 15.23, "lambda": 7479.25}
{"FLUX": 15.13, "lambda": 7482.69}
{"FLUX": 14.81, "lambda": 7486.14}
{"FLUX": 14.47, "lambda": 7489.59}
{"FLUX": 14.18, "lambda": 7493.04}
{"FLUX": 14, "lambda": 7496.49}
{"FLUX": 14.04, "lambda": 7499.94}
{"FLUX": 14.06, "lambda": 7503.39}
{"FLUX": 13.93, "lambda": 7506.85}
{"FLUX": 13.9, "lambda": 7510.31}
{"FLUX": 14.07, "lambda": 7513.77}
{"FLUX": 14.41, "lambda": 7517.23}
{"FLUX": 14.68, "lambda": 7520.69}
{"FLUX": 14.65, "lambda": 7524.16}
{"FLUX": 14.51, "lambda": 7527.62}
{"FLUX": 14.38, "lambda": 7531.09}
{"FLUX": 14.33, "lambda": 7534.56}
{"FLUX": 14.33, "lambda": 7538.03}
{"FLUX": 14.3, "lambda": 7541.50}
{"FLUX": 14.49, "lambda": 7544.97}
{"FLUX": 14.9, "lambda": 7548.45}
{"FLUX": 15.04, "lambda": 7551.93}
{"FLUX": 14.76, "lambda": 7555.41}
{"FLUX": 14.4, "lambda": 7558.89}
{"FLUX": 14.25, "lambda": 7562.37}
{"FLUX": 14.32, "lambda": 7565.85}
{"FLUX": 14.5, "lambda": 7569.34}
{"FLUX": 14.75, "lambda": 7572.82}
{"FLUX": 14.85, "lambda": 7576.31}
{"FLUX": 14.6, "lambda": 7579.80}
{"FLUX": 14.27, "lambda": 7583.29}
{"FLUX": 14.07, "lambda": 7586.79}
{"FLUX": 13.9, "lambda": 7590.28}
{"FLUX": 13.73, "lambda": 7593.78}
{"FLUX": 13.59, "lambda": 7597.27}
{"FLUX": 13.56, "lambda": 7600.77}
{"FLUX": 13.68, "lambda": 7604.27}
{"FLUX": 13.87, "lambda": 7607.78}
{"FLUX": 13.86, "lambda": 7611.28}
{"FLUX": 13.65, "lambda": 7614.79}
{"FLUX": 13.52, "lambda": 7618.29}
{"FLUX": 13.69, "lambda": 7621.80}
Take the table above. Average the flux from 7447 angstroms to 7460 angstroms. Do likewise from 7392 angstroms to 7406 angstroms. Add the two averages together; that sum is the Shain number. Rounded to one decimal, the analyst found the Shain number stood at 28.9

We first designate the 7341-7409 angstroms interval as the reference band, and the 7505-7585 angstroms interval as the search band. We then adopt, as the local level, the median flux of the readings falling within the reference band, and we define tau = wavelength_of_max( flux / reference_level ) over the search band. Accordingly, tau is 7551.93 angstroms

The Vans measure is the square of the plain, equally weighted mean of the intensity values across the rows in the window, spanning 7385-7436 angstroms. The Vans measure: 197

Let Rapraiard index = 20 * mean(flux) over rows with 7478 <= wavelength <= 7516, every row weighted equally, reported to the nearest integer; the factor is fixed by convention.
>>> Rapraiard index 287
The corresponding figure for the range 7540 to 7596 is 289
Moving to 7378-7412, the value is 281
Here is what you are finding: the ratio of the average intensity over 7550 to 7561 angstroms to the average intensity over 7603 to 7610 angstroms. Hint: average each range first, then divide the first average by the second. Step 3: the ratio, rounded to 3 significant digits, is 1.07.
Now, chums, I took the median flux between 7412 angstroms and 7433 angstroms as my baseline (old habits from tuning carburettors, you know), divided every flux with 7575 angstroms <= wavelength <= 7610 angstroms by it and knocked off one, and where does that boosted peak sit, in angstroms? 7576.31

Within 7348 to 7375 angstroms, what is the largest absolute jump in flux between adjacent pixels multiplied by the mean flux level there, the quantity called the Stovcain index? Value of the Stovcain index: 6.08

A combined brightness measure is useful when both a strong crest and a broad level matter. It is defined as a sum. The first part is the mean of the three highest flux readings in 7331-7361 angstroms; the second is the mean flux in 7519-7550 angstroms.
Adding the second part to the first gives 29.0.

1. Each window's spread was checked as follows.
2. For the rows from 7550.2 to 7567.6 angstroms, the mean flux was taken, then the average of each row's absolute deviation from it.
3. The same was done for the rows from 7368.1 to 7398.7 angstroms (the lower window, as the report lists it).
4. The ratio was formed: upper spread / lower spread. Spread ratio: 1.25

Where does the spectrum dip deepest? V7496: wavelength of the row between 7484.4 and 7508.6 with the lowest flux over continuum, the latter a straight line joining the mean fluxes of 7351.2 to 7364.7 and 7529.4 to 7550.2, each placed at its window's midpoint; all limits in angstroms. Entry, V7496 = 7506.85 angstroms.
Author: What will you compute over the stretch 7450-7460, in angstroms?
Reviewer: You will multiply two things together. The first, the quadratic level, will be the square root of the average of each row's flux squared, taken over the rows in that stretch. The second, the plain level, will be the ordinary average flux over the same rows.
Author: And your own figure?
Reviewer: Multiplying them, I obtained 225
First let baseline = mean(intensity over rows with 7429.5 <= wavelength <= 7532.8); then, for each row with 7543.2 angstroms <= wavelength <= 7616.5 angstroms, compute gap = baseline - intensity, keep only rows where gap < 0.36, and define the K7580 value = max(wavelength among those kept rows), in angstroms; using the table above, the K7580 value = 7583.29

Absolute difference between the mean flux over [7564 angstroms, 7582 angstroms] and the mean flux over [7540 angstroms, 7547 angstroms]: 0.2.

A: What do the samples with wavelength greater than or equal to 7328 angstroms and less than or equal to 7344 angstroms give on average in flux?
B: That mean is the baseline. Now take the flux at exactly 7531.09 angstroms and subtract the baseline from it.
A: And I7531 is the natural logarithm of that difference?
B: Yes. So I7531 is -1.1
